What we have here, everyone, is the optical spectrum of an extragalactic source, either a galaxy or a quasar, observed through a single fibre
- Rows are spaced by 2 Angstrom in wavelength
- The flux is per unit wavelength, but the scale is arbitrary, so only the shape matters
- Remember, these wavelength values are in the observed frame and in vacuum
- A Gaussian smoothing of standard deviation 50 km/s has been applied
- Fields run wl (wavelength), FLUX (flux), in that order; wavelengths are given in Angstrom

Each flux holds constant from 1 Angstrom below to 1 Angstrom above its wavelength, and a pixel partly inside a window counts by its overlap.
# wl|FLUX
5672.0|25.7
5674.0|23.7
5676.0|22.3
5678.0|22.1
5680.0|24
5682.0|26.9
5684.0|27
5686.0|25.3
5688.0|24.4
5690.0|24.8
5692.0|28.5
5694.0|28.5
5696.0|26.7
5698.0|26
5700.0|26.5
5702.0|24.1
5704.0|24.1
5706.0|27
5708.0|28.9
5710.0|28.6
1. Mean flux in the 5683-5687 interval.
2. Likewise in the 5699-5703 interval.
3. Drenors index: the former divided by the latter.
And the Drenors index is 1.03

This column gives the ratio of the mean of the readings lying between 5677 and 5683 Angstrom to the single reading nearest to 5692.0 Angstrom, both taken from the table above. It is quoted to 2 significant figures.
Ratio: 0.85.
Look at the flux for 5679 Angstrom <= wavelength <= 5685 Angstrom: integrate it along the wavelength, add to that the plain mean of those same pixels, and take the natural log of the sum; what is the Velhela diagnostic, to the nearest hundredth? 5.20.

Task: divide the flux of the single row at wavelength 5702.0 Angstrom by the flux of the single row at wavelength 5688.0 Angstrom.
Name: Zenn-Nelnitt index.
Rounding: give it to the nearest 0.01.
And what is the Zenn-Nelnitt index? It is 0.99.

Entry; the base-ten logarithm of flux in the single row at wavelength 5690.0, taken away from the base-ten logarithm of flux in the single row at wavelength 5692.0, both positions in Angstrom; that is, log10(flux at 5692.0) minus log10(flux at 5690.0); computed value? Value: 0.06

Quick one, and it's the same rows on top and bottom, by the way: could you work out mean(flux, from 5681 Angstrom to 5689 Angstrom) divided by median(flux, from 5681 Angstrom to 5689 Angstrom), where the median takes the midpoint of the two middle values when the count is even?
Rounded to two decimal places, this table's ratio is 0.99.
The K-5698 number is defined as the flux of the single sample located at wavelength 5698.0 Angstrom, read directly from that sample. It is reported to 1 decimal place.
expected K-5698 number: 26.0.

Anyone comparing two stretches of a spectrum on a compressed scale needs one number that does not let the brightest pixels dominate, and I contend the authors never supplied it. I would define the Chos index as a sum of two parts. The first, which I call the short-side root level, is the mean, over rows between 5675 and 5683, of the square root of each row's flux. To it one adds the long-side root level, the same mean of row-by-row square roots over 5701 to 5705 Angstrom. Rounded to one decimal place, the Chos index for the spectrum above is 9.8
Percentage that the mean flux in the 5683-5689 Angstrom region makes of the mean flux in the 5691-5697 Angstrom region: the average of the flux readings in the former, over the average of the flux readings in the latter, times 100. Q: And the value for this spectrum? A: 91.6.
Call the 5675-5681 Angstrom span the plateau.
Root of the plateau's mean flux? 4.77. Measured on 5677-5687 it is 5.01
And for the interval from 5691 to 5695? 5.34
